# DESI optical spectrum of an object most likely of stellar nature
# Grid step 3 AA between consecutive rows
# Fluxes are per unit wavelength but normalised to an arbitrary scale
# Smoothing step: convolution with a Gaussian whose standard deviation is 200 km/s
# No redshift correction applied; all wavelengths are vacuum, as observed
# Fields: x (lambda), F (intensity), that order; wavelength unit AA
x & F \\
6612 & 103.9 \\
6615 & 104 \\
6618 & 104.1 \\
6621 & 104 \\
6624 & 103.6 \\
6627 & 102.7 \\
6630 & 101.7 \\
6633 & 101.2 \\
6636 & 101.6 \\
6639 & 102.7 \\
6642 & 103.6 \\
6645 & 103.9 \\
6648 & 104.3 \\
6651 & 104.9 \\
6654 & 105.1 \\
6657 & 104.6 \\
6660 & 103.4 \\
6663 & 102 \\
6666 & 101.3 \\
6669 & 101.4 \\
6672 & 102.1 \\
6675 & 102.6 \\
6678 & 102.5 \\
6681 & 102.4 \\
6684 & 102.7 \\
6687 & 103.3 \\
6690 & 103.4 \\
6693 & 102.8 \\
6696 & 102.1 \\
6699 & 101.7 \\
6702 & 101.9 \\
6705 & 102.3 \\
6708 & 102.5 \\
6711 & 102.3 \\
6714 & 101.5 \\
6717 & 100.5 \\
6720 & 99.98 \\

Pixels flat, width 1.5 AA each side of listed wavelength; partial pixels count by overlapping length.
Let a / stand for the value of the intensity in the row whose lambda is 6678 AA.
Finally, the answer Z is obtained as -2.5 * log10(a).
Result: -5.03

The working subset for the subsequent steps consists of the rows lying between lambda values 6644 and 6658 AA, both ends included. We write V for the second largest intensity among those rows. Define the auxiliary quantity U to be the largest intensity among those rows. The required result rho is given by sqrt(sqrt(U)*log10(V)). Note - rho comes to 4.55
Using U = 105.1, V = 104.9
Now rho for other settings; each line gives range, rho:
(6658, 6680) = 4.52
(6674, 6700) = 4.53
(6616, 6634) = 4.54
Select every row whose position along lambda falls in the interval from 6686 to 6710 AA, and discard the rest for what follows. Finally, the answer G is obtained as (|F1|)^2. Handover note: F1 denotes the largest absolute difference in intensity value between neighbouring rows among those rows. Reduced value 0.5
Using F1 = 0.70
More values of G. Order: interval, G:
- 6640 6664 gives 2.0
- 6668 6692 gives 0.5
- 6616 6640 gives 1.2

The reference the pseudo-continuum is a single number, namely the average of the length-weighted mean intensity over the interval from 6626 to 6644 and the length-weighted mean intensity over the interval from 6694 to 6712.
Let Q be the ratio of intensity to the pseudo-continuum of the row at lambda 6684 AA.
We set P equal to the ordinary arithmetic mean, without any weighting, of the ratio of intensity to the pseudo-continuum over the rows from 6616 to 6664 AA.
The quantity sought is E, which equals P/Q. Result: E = 1.01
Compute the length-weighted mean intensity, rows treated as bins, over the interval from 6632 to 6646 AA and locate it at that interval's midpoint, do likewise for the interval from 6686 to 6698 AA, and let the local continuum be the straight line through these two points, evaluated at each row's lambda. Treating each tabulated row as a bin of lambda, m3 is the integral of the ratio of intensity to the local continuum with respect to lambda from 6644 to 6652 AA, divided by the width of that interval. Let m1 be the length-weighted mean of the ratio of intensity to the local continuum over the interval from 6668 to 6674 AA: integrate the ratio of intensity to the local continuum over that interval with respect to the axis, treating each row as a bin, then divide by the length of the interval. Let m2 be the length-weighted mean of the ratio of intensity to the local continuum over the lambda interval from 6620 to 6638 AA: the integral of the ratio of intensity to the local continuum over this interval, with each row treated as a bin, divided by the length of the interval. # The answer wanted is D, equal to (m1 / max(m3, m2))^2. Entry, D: 0.95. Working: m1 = 0.99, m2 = 1.00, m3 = 1.017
